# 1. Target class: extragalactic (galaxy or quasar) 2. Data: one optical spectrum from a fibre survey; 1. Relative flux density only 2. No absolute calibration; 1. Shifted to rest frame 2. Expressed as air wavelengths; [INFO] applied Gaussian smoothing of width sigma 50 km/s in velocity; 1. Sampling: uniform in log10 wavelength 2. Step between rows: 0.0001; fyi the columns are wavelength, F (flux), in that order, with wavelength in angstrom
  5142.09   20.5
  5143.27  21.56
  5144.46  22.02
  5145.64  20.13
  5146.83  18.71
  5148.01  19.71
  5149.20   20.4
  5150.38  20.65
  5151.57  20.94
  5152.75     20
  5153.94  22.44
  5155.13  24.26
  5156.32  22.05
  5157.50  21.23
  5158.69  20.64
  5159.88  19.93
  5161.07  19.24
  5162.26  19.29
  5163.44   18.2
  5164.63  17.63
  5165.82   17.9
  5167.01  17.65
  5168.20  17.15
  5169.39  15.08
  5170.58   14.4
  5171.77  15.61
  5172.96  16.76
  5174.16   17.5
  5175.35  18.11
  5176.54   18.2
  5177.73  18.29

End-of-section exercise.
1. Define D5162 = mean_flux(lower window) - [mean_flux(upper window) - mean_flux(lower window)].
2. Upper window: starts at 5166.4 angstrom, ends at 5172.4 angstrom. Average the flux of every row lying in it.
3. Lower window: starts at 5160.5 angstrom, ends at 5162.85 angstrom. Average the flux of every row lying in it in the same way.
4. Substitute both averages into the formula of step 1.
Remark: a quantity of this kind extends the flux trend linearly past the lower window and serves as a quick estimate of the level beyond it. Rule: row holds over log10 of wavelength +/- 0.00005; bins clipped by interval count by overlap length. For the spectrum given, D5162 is 22.6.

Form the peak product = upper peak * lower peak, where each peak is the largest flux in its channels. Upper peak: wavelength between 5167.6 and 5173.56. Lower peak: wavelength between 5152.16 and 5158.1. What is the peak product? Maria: 416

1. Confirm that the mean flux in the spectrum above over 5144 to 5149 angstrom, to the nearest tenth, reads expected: 20.1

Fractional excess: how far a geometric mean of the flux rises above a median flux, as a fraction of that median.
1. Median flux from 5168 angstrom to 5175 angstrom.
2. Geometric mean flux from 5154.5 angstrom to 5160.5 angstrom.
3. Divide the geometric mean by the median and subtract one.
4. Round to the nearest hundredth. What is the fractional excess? 0.33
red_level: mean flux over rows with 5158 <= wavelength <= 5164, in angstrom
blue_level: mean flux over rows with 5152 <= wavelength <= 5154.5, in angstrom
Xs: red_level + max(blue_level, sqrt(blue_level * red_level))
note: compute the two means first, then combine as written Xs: 40.7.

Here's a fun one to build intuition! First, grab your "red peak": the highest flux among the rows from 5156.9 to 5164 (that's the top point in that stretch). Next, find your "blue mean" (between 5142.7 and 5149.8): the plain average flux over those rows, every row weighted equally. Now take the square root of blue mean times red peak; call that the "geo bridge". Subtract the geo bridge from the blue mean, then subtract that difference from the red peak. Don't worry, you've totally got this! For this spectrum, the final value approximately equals 21.6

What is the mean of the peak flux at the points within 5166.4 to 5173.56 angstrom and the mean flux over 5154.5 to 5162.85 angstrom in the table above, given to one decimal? 19.3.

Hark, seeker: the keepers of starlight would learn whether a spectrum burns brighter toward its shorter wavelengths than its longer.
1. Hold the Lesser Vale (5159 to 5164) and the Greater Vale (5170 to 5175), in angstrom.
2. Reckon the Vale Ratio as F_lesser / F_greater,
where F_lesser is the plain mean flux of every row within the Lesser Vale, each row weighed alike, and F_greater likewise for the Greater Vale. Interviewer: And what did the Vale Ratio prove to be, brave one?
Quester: 1.19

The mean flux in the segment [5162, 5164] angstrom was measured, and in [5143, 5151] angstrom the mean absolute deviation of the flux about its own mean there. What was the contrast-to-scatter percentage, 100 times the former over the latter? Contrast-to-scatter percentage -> 2288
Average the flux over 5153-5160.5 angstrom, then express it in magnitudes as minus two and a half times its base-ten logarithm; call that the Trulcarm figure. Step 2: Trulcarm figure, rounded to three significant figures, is -3.34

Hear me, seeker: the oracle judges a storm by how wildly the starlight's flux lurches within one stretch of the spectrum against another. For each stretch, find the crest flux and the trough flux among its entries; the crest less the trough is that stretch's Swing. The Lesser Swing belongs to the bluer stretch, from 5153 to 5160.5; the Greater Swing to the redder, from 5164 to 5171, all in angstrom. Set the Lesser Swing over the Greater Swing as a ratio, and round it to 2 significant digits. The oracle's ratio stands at 1.2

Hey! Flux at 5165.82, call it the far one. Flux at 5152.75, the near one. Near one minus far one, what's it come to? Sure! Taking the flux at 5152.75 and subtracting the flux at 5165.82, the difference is 2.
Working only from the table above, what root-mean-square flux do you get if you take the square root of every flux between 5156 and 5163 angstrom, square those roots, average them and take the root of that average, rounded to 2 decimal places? 4.52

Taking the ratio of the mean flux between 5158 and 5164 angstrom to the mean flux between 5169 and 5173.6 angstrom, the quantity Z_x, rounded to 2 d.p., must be 1.26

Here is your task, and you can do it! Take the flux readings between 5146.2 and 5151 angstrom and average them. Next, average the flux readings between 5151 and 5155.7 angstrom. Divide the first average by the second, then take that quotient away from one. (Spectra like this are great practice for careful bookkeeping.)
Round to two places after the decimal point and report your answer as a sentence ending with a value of 0.09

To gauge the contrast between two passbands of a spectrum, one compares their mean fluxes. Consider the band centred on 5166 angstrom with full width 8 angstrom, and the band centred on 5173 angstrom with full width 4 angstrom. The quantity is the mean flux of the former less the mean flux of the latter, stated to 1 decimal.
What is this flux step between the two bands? 0.9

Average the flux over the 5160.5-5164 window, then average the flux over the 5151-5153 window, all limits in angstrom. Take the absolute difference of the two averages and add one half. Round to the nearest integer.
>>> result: 2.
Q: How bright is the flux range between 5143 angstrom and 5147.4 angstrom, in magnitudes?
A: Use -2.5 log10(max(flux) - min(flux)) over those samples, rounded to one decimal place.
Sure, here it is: -1.3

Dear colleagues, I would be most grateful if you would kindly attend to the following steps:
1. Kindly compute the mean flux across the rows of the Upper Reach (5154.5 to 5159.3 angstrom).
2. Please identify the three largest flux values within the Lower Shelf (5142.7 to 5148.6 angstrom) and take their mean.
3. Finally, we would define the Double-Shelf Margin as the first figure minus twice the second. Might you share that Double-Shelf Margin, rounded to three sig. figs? -20.4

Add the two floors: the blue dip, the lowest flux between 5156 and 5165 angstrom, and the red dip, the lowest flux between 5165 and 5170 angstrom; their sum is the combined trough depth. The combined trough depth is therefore 32.7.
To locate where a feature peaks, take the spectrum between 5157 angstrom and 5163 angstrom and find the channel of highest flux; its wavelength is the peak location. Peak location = 5157.50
